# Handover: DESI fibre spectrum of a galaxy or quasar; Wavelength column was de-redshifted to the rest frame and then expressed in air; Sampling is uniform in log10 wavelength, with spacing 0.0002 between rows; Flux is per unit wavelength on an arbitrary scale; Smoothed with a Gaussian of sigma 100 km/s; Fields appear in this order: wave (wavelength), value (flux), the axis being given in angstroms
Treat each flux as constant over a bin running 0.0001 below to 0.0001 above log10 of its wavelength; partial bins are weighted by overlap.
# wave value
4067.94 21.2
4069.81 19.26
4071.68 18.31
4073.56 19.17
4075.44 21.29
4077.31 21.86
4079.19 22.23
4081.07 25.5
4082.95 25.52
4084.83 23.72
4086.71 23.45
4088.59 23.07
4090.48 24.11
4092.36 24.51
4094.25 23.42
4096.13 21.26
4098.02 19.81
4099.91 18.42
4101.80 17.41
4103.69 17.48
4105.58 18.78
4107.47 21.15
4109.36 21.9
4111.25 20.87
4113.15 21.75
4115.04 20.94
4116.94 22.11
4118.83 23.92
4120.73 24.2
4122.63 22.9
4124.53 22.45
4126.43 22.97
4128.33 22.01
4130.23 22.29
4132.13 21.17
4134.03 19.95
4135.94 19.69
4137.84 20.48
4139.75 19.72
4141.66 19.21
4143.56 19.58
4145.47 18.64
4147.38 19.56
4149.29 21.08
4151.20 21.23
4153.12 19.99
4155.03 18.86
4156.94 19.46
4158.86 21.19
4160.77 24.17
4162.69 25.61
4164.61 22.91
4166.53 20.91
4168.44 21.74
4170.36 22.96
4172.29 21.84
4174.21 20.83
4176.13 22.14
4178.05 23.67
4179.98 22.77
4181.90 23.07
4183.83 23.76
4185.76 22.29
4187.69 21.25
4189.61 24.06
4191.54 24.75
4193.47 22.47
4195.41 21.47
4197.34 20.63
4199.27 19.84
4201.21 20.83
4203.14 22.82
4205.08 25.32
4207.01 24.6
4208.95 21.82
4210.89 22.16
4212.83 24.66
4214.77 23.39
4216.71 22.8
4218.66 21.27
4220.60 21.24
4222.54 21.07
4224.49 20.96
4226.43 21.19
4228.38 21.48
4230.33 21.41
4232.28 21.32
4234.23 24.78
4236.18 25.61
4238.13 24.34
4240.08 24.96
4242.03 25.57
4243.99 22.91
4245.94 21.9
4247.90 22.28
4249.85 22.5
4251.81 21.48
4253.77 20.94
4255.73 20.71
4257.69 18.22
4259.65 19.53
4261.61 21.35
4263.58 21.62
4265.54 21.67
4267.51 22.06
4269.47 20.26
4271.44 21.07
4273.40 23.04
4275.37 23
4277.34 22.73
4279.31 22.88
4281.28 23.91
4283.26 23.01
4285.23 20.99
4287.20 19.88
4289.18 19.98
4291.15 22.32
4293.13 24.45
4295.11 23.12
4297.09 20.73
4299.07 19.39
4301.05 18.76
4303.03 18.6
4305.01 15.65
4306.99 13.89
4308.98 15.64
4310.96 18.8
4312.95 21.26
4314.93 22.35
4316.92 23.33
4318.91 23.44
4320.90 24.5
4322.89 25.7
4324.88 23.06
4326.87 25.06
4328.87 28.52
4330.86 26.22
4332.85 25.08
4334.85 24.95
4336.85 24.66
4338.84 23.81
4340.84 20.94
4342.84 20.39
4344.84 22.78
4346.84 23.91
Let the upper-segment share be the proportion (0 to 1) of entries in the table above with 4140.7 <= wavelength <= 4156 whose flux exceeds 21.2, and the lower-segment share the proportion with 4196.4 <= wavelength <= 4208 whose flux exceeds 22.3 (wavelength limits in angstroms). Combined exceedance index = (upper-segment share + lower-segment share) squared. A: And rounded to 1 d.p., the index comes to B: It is 0.4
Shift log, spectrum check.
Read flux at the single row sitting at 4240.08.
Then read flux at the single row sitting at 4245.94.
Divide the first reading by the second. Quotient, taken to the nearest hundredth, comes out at 1.14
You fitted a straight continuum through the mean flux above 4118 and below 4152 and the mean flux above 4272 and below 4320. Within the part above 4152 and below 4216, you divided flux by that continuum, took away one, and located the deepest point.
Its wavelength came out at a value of 4155.03 angstroms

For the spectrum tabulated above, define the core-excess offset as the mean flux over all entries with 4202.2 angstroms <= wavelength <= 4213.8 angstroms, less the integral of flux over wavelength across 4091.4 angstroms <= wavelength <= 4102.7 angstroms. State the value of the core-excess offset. -212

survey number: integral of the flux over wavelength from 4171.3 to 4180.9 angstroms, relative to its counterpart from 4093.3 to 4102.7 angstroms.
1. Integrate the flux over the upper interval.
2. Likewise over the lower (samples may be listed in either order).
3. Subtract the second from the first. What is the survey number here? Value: 25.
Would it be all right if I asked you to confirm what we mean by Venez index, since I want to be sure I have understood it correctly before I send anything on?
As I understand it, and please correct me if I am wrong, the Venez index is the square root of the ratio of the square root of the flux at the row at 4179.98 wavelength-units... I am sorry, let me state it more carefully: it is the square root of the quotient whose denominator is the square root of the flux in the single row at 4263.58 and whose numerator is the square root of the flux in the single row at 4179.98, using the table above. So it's 1.01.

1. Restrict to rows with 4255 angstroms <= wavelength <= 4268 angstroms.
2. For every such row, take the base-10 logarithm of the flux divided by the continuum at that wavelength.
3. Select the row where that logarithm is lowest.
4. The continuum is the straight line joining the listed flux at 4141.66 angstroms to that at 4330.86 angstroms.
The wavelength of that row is 4257.69 angstroms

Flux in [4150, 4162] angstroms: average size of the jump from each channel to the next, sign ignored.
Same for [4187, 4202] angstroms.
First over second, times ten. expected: 11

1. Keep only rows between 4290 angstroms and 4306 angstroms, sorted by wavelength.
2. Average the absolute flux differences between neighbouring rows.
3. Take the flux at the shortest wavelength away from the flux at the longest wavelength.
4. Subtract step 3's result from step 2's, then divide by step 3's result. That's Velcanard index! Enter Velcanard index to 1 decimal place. -1.2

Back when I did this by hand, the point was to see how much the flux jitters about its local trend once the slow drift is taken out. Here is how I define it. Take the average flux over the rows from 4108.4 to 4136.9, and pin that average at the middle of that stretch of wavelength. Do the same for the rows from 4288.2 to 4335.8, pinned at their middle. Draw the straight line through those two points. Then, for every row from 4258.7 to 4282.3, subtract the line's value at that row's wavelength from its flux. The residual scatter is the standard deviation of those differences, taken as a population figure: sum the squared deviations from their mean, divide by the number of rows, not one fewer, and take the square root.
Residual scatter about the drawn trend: 1.21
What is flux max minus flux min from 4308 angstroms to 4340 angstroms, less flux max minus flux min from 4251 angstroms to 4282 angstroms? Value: 7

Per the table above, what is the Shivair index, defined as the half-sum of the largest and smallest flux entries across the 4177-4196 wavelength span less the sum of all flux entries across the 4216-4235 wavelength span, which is -195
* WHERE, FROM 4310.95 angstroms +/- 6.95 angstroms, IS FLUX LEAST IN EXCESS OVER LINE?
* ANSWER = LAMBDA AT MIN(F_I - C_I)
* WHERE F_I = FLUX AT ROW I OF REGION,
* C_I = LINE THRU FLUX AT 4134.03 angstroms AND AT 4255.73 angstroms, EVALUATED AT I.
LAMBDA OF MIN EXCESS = 4306.99 angstroms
